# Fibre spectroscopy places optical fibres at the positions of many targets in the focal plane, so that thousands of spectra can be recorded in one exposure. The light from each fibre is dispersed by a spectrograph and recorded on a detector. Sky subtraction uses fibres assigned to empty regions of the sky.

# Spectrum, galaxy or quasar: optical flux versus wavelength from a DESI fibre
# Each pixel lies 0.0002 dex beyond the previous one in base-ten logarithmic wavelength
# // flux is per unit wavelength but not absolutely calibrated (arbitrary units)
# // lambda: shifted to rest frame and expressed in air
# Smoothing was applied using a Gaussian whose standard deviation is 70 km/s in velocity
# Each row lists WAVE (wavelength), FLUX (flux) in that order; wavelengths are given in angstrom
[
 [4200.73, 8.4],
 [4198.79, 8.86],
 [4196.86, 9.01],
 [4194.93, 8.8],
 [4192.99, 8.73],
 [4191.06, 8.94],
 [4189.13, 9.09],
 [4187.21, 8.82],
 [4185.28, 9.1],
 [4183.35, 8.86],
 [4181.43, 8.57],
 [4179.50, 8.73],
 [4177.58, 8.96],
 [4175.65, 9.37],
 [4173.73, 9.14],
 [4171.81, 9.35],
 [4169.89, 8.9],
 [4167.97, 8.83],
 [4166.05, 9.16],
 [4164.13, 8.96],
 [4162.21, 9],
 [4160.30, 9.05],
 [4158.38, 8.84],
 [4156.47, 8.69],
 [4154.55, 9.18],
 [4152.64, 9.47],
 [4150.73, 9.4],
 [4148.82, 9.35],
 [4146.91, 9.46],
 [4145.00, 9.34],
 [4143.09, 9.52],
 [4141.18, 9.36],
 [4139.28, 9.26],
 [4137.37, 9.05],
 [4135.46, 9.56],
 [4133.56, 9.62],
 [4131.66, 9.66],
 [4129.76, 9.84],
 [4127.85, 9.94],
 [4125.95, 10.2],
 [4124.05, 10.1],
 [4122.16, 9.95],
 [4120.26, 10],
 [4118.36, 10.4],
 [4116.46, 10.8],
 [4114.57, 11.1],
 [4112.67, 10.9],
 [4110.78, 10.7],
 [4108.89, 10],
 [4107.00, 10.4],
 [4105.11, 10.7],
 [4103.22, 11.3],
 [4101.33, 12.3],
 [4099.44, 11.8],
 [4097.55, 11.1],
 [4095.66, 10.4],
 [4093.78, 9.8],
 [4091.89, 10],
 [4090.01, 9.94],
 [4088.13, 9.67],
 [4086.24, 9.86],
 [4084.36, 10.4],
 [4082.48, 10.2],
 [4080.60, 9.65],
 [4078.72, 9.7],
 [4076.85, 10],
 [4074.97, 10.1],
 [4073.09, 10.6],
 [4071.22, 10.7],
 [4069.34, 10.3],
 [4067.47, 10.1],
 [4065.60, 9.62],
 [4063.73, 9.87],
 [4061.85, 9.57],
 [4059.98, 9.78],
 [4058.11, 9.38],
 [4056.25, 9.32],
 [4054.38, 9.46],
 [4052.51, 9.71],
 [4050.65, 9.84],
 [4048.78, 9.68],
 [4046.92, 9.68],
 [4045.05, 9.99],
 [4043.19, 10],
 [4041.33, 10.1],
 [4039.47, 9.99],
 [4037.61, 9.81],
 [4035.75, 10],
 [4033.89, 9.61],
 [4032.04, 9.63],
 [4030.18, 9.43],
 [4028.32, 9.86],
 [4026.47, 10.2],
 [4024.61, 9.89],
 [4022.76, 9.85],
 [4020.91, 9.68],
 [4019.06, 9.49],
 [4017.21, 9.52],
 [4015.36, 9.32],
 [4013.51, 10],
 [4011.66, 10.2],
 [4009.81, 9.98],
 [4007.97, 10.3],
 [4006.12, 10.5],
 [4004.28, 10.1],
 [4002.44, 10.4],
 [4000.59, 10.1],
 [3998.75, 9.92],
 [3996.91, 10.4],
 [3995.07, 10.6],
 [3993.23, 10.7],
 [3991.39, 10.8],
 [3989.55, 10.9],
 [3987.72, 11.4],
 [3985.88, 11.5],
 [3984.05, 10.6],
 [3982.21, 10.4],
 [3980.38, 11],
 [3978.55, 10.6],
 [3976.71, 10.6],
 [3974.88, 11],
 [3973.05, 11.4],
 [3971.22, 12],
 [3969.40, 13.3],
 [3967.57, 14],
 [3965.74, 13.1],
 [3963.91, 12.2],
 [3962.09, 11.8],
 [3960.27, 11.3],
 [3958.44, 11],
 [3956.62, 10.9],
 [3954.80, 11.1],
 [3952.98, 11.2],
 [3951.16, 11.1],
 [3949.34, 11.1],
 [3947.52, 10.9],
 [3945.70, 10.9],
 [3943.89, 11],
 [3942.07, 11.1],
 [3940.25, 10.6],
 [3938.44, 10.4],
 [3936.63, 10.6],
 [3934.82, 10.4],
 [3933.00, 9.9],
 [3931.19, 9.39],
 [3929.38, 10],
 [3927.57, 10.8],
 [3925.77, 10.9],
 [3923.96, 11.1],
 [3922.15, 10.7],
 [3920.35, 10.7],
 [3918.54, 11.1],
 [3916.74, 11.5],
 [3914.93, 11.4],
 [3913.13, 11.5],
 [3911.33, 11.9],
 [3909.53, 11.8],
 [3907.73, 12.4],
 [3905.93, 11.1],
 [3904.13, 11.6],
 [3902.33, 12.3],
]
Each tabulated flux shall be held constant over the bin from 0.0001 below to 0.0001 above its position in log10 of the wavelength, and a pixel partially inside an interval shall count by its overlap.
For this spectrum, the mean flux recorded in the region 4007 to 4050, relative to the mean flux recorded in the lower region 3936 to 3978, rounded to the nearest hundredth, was 0.86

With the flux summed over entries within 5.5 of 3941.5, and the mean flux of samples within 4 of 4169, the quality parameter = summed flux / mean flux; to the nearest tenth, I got 7.1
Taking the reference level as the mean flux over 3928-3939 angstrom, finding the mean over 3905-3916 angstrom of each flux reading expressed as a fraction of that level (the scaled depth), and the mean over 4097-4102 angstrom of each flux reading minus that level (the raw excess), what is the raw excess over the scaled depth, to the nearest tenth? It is 1.4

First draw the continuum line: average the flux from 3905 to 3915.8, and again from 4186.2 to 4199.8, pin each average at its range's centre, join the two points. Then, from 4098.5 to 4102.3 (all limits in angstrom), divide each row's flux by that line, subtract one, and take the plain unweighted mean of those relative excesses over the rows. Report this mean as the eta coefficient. 0.23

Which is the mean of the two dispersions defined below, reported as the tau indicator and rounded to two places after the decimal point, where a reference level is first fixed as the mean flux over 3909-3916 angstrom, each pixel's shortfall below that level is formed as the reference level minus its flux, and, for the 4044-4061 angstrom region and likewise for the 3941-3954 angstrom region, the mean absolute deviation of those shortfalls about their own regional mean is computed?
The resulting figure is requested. 0.13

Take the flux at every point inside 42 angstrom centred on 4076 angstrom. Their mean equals 10.0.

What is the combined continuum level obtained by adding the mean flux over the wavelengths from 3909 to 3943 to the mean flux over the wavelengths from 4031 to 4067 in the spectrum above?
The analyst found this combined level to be 20.6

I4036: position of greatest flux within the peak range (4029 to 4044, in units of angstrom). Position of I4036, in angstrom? 4041.33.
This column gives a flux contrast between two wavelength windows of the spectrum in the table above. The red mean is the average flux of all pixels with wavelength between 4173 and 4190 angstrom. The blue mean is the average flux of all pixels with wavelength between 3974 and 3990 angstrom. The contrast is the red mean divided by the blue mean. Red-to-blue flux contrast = 0.82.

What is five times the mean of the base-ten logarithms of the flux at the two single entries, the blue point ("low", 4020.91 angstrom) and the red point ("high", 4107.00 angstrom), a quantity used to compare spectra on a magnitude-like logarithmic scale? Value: 5.01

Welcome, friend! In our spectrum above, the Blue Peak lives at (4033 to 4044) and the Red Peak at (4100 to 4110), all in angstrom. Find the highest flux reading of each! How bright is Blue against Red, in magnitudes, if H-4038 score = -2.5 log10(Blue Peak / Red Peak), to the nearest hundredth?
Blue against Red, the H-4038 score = 0.21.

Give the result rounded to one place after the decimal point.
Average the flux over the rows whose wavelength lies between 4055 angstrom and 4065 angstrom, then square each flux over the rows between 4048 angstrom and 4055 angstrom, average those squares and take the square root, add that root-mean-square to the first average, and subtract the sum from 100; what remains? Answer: 80.7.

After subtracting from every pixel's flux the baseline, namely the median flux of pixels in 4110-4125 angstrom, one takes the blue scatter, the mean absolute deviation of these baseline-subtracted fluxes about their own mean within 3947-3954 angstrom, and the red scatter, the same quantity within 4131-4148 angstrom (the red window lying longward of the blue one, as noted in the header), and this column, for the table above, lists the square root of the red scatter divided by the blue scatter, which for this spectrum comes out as 1.3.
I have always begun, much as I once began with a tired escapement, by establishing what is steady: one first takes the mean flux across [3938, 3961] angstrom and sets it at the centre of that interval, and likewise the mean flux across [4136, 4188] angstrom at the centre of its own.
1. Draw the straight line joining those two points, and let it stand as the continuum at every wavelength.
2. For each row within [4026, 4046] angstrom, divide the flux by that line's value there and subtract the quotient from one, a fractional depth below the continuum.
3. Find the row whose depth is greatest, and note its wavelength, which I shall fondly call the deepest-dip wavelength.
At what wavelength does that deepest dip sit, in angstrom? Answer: 4030.18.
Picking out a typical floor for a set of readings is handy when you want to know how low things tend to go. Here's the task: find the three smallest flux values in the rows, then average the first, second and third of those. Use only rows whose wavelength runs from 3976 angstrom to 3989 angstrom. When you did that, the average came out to 10.5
